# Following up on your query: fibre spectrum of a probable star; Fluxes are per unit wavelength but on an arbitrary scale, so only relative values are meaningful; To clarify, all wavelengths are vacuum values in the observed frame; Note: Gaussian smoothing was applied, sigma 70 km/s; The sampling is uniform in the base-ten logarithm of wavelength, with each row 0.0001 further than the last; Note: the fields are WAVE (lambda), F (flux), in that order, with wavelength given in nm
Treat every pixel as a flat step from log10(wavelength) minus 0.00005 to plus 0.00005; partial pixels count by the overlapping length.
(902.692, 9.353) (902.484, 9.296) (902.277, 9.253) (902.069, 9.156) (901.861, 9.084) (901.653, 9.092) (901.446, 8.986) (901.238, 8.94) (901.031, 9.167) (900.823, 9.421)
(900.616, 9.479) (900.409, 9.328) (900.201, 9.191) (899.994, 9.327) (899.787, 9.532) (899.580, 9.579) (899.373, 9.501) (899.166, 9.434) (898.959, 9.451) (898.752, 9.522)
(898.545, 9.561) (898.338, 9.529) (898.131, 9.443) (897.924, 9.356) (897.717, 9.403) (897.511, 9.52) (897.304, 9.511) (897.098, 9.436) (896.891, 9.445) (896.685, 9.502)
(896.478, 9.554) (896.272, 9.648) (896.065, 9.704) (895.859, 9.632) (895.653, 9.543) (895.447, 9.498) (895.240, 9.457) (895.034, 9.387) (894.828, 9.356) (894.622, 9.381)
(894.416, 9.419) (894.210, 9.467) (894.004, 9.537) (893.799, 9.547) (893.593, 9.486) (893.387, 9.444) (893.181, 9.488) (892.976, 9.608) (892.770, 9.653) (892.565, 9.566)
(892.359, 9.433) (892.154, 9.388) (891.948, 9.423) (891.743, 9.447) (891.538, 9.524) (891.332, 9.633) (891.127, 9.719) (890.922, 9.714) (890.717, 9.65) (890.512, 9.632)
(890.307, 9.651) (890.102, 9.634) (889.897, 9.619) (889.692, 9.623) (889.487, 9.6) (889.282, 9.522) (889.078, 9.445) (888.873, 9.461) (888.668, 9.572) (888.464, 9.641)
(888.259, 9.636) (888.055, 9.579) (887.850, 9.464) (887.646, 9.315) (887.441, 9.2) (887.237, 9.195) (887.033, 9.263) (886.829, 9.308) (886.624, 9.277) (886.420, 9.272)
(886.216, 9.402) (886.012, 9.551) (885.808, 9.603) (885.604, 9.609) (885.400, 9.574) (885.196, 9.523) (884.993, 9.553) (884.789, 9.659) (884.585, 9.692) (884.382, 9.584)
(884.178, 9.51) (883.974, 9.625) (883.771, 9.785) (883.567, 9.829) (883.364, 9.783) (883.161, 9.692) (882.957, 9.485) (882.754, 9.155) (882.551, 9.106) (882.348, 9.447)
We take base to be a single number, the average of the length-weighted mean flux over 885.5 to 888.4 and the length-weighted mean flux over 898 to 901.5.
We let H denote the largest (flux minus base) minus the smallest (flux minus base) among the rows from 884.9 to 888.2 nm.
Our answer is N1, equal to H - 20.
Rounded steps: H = 0.41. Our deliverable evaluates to -19.59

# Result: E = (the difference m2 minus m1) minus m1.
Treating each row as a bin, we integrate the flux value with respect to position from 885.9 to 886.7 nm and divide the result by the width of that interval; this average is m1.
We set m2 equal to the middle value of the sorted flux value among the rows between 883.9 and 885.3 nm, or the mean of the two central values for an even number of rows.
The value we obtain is -9.2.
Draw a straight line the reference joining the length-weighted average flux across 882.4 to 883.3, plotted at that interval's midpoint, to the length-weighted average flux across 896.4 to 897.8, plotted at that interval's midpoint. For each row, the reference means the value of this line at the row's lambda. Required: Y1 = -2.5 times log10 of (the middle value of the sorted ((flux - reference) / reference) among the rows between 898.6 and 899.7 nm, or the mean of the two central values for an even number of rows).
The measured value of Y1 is 9.6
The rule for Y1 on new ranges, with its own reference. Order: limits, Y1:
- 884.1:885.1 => 4.3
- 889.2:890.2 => 4.3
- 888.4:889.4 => 5.0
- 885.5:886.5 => 4.5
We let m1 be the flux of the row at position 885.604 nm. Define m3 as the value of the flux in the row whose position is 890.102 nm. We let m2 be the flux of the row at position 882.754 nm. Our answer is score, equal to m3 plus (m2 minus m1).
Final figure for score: 9.18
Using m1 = 9.609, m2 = 9.155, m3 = 9.634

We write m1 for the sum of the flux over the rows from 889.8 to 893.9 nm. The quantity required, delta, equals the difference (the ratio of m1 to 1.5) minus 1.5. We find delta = 126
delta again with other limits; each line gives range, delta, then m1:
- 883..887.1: 126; 191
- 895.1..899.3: 125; 190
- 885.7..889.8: 124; 189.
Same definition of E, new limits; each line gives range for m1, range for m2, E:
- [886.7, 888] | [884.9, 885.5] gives -9.0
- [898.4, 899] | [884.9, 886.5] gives -9.5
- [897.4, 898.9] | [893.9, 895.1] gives -9.5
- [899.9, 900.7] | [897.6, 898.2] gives -9.3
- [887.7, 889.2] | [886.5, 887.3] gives -9.8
